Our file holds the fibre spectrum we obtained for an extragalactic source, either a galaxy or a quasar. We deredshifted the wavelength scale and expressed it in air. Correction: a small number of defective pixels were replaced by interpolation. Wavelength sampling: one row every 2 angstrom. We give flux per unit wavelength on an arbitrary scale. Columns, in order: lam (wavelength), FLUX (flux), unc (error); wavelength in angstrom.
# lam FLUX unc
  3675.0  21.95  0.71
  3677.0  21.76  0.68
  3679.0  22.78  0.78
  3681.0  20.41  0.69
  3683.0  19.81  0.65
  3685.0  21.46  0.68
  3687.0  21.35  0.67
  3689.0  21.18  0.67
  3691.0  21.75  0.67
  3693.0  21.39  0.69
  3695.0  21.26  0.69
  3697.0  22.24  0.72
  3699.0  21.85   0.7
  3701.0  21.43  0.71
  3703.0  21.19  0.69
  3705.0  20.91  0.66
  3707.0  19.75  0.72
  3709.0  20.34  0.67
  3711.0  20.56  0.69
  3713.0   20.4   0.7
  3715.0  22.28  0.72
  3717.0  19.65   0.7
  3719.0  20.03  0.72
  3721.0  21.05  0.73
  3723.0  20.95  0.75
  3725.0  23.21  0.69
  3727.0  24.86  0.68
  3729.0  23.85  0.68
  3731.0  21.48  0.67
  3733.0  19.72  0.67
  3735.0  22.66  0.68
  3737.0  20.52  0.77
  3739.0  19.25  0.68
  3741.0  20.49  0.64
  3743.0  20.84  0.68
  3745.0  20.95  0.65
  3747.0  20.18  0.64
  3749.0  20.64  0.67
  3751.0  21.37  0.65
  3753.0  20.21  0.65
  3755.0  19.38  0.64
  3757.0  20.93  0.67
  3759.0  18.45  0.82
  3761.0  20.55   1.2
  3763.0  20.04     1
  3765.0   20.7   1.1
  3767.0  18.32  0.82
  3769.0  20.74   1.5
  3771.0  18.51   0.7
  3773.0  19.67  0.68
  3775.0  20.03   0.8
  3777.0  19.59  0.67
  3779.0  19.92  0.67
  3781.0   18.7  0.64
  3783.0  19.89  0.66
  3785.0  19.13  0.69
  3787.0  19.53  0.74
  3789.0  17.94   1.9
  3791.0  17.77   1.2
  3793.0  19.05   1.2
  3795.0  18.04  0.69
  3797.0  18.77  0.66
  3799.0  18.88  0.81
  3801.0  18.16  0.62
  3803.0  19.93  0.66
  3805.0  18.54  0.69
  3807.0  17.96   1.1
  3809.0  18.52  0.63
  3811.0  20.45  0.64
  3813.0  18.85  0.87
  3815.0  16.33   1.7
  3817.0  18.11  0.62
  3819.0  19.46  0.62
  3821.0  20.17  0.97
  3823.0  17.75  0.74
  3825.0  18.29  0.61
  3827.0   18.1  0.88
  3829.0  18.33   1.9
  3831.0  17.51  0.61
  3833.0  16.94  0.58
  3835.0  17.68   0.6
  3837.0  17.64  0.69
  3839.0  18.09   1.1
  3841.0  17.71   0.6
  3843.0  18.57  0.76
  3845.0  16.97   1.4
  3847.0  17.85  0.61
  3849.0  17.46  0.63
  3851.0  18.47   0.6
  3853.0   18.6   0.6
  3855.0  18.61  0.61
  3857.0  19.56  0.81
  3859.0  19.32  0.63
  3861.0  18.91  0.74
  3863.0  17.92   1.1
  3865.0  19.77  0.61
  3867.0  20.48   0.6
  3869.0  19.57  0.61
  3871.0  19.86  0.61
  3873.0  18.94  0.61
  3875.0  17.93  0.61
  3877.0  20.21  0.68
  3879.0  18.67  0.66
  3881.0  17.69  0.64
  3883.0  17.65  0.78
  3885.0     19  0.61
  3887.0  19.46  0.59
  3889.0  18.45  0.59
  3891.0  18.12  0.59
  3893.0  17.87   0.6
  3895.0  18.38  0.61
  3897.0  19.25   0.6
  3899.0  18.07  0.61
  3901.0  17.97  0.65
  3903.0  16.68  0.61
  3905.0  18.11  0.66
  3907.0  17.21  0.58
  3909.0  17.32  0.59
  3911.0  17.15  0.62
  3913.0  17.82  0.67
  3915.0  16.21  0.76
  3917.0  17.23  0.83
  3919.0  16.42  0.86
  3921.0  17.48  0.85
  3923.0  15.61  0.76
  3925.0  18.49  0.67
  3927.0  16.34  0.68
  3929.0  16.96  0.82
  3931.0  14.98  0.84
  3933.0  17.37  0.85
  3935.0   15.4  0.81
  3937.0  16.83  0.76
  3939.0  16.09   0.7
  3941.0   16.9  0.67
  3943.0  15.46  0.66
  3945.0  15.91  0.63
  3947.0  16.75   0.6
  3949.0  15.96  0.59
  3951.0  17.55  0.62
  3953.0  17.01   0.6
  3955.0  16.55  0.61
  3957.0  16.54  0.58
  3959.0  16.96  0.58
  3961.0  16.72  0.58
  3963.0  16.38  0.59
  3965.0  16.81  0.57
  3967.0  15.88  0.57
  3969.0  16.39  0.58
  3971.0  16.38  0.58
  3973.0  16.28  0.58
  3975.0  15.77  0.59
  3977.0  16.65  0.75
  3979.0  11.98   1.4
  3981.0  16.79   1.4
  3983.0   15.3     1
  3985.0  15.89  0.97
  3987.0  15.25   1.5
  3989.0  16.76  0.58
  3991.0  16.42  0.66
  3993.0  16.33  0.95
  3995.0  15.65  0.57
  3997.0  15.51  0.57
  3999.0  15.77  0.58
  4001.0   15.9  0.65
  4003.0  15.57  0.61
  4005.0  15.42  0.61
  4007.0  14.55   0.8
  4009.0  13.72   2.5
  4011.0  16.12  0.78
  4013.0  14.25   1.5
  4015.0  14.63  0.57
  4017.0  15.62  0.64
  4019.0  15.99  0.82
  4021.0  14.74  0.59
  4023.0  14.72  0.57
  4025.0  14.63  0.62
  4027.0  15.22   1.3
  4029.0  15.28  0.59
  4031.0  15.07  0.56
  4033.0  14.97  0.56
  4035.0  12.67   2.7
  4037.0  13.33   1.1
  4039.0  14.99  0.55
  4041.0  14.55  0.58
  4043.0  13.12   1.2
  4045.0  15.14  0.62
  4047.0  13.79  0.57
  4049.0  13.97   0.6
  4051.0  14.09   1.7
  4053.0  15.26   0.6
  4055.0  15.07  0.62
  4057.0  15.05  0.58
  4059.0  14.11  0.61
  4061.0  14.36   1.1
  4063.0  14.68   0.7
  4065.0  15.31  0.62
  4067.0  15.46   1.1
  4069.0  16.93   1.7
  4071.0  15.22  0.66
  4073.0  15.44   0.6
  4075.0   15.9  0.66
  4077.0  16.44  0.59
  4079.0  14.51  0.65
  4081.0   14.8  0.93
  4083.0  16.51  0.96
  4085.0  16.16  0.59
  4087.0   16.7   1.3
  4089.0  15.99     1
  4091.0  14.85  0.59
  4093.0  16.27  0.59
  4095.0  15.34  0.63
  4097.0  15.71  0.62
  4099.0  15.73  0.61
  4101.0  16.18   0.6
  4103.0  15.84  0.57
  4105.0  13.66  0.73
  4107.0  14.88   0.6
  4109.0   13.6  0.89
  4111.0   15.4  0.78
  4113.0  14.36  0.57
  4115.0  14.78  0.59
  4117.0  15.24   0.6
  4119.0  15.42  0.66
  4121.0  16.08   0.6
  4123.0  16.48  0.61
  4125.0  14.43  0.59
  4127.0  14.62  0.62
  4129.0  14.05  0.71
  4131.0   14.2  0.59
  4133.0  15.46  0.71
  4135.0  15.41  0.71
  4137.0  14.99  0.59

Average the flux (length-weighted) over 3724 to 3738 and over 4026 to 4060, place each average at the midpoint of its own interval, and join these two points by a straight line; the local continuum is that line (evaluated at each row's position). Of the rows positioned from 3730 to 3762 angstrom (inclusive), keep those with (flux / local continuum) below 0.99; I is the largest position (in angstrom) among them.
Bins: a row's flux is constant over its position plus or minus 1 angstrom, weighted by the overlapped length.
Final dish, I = 3761.0 angstrom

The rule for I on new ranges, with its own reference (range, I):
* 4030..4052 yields 4051.0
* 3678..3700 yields 3699.0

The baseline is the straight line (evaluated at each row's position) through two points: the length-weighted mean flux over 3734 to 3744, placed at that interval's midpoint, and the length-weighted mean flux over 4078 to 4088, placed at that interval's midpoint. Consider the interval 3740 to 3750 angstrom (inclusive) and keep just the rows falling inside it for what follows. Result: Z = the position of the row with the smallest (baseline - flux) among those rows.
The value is 3745.0 angstrom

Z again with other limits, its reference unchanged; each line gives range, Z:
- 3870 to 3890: 3877.0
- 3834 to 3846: 3843.0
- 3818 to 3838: 3821.0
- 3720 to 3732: 3727.0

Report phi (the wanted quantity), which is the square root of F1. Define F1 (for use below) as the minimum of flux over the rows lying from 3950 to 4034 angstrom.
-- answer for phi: 3.5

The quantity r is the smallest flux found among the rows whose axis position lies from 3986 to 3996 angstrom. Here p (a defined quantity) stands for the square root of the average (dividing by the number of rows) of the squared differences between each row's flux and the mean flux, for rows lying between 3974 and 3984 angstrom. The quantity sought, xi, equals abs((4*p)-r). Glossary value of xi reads 8.3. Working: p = 1.7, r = 15.25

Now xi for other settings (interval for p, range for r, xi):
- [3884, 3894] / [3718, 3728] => 17.7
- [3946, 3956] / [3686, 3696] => 19.1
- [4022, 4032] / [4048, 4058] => 12.9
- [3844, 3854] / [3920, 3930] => 13.2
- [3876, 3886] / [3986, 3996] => 11.5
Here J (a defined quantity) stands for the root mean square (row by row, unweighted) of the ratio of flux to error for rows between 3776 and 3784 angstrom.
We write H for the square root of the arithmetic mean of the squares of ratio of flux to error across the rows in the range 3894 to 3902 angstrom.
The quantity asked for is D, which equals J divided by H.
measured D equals 0.99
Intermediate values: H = 29.9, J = 30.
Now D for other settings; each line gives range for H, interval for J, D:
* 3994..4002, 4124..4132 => 0.87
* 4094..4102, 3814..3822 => 0.95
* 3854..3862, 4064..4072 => 0.68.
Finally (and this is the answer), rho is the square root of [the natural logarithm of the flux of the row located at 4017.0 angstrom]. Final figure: 1.66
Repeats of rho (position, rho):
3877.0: 1.73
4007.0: 1.64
